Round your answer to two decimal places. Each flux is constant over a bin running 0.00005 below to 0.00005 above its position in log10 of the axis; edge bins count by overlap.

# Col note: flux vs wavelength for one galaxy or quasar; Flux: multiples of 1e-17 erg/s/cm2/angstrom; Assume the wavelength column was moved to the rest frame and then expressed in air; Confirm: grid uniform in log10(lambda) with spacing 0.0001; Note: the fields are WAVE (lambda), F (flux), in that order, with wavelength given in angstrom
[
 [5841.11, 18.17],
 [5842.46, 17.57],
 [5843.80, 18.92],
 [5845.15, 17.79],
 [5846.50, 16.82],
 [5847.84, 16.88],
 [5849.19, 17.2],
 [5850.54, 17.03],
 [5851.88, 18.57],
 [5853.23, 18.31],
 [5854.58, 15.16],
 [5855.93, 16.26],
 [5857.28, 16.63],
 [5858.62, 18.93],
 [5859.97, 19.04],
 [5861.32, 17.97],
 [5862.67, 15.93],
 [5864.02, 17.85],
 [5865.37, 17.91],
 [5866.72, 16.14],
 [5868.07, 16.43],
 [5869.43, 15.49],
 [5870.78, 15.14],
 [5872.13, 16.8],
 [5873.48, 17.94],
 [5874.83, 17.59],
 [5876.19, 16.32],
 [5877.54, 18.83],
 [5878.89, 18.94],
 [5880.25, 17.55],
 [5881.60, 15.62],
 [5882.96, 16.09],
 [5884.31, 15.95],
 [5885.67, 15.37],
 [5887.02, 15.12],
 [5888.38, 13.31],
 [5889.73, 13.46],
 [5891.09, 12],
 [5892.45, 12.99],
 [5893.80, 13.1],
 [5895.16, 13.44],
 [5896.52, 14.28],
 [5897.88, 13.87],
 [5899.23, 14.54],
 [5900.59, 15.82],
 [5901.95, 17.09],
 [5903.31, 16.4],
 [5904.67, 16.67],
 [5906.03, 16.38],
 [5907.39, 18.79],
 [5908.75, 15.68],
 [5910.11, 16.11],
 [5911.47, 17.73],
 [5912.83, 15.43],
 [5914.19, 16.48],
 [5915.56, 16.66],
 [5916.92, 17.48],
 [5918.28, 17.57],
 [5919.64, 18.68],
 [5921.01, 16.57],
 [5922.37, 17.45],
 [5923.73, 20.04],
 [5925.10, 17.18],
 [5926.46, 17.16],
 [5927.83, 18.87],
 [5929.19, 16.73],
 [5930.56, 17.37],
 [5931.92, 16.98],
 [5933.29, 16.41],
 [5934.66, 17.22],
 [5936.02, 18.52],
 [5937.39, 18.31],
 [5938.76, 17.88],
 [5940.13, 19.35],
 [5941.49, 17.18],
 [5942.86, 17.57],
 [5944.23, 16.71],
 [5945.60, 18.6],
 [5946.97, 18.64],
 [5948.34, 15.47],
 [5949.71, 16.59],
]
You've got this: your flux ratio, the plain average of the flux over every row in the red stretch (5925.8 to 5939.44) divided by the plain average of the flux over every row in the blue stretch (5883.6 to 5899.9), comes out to 1.26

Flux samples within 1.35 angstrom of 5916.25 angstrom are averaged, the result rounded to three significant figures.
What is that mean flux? 17.1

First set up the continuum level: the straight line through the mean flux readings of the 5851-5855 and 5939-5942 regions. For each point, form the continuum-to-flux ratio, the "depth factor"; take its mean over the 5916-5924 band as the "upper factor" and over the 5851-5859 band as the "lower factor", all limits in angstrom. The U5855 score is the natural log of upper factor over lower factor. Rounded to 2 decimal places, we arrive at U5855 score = 0.00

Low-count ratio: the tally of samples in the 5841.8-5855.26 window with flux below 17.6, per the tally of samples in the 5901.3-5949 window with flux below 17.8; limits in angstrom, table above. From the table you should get 0.24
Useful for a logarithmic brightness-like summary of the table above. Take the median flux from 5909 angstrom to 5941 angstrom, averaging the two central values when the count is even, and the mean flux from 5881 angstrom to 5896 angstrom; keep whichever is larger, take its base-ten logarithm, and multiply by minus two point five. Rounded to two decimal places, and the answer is -3.10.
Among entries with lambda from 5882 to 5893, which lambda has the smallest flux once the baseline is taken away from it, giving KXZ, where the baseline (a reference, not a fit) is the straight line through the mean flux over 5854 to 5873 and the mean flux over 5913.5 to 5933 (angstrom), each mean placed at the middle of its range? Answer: 5891.09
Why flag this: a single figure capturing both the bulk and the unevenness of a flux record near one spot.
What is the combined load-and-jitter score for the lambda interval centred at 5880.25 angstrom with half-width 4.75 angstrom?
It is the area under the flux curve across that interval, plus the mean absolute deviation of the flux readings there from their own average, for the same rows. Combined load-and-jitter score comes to 163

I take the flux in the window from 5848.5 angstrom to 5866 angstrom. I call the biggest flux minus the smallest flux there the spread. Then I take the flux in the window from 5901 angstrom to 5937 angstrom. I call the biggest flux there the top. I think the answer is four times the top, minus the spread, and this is 76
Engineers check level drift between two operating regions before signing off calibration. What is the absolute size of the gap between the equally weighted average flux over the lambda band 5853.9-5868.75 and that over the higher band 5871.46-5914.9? 1.3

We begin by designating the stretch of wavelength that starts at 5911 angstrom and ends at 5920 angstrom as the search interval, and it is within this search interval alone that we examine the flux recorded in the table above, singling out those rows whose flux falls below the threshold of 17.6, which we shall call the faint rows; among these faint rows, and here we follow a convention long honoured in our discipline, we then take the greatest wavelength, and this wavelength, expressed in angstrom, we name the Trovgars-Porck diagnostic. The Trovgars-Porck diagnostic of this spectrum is 5918.28 angstrom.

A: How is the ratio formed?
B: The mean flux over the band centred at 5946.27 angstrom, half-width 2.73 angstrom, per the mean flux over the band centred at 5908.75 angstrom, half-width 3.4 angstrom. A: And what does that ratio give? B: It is 1.02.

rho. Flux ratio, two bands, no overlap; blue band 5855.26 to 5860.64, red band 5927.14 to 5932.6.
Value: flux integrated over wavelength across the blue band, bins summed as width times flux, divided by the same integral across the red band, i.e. 1.00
